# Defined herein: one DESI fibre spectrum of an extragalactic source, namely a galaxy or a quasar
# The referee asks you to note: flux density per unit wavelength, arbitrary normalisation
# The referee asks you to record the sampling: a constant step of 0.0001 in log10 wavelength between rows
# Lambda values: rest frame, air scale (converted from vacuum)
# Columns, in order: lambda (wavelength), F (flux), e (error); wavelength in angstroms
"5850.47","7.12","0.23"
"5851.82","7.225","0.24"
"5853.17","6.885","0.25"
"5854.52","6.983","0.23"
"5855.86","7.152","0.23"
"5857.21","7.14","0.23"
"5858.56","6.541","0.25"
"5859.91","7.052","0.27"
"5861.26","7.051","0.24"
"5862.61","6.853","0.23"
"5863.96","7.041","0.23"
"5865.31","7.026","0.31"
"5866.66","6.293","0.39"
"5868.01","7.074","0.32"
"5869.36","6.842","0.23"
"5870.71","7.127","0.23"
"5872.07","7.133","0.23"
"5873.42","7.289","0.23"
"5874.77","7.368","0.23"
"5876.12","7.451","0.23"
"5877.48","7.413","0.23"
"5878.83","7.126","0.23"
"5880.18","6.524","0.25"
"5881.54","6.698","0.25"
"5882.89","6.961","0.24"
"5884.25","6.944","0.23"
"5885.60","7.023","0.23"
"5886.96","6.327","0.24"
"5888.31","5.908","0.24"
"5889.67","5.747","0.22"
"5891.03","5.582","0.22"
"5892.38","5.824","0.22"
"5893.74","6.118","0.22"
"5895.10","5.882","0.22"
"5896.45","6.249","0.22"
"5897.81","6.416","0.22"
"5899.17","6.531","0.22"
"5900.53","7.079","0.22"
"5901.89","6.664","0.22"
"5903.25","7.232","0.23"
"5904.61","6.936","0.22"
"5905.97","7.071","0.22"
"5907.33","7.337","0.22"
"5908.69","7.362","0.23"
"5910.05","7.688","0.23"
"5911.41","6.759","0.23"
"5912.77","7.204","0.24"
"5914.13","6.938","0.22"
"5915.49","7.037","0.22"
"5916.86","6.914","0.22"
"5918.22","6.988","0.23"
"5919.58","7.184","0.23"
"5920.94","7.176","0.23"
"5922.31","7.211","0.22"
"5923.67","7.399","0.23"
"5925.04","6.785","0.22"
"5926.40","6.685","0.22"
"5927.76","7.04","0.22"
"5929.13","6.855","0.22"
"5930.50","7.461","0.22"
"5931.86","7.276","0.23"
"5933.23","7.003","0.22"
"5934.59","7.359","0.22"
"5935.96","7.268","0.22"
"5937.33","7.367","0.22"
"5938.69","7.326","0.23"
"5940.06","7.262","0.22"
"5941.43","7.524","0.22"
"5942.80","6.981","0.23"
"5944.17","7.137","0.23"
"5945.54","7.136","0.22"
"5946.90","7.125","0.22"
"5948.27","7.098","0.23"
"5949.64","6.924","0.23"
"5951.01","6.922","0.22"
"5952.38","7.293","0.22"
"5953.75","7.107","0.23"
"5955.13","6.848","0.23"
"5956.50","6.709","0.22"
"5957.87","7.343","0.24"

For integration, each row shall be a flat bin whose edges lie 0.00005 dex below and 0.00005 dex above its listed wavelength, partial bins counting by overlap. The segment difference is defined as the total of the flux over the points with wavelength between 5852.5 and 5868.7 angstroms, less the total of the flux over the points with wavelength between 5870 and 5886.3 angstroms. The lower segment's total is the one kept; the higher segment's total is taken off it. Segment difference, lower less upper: -1.97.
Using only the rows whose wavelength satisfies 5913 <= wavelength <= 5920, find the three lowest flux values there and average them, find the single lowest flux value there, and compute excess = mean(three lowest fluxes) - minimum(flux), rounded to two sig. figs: 0.033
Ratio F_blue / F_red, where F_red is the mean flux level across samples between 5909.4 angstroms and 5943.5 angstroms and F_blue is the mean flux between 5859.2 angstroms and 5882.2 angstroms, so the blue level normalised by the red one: 0.98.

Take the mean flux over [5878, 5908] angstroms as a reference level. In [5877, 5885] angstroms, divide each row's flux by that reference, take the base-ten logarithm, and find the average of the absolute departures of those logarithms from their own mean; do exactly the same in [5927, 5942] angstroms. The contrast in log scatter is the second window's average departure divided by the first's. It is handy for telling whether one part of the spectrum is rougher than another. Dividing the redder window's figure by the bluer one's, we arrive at 0.67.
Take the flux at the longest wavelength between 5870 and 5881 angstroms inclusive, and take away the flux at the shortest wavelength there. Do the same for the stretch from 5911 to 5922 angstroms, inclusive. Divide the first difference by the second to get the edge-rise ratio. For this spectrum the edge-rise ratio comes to -1.4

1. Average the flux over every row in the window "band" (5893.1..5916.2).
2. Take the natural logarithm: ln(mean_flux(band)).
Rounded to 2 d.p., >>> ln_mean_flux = 1.92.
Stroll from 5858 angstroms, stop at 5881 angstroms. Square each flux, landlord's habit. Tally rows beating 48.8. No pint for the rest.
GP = 12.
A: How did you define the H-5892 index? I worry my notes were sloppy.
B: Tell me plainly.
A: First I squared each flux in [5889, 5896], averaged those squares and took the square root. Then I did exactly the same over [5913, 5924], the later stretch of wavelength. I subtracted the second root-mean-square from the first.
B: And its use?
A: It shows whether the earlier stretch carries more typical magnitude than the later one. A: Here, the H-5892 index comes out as -1.3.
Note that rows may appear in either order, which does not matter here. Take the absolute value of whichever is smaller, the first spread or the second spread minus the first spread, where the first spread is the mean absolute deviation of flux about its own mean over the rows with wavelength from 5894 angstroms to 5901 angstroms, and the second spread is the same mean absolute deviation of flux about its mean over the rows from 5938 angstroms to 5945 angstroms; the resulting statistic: 0.149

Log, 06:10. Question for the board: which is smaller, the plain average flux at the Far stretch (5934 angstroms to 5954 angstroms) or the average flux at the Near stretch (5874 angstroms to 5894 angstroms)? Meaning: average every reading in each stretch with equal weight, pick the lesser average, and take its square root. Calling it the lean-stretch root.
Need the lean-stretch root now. 2.57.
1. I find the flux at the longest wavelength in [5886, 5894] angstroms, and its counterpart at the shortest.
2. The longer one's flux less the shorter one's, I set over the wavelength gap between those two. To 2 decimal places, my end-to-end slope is -0.03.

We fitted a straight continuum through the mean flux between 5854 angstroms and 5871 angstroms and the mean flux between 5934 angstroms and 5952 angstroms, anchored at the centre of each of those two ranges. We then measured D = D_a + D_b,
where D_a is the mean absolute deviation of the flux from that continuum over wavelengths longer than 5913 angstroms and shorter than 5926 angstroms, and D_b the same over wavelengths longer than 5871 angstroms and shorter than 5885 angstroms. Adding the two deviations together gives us 0.43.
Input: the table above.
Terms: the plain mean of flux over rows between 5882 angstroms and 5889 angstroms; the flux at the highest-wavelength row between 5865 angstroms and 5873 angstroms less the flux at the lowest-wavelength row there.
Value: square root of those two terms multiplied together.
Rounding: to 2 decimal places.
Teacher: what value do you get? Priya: 0.84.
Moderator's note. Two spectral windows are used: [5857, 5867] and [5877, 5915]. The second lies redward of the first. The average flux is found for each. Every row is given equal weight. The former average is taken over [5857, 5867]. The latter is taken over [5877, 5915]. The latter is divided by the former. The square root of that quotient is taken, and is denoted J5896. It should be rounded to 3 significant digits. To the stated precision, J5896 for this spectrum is 0.987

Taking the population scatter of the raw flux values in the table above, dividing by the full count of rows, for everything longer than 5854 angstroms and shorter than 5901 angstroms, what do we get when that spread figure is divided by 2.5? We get 0.20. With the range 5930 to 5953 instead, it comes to 0.07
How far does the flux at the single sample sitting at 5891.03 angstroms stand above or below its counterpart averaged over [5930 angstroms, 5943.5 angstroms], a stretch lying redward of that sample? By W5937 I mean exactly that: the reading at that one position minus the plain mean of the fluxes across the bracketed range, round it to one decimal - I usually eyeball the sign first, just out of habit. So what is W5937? -1.7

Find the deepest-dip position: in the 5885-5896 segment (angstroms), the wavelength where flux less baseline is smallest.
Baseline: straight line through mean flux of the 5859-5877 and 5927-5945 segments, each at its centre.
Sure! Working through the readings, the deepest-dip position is 5891.03 angstroms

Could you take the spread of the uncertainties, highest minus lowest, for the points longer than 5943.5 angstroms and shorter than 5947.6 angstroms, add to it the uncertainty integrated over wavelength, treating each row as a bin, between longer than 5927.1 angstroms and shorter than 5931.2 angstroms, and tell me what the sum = 0.911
